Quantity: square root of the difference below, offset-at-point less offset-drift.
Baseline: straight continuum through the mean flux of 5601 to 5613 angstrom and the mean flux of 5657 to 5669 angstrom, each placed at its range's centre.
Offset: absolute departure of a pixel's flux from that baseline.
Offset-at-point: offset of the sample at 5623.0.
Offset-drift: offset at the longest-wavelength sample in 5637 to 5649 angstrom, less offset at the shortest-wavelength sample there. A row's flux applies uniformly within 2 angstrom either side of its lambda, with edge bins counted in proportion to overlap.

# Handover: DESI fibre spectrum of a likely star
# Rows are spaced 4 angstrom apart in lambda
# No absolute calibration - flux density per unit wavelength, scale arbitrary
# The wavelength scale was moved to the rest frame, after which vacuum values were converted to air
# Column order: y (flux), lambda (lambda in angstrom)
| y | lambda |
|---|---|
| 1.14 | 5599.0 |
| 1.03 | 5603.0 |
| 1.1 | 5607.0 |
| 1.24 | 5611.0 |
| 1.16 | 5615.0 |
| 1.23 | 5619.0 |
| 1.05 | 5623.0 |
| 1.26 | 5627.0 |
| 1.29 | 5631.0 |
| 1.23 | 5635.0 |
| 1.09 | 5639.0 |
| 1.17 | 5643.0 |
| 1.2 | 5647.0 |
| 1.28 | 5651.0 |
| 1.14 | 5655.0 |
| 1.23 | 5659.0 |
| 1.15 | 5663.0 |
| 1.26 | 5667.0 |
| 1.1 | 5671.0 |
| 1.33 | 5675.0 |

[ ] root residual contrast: 0.41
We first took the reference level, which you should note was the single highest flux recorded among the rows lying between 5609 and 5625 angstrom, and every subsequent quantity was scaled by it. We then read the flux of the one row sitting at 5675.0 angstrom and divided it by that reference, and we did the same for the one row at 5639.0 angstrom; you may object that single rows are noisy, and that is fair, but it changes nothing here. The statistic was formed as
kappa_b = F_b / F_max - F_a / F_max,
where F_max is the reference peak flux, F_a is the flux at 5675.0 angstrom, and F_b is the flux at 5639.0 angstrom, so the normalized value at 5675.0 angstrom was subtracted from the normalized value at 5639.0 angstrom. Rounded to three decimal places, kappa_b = -0.194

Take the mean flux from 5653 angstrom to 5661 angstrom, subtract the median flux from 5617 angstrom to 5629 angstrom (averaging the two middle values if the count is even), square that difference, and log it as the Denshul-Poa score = 0.0020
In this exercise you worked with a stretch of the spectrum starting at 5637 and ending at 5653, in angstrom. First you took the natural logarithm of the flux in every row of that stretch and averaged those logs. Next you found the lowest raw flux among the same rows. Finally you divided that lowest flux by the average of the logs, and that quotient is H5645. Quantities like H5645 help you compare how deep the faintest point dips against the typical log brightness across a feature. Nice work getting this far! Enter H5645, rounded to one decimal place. 6.5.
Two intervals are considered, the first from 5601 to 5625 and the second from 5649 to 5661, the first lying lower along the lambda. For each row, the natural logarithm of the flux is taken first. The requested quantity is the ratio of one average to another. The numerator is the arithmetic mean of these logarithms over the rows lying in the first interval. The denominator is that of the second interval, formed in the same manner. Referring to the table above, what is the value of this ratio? 0.64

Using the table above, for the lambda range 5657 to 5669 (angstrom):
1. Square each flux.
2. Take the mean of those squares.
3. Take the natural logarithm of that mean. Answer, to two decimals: 0.39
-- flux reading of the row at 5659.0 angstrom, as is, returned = 1.23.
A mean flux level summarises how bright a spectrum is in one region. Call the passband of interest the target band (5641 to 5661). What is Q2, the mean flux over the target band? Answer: 1.20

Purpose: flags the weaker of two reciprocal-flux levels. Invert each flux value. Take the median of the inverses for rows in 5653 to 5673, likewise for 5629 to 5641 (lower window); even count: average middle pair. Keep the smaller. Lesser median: 0.813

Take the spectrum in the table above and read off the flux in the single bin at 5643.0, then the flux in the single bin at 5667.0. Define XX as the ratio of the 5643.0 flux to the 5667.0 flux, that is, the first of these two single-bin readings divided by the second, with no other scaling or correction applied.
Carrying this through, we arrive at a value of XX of 0.93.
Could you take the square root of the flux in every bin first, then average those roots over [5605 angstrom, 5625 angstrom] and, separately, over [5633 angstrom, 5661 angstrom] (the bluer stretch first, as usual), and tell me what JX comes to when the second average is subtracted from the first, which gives -0.0166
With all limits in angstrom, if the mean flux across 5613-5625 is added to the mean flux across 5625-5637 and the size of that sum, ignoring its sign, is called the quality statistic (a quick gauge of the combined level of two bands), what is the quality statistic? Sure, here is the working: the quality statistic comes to 2.41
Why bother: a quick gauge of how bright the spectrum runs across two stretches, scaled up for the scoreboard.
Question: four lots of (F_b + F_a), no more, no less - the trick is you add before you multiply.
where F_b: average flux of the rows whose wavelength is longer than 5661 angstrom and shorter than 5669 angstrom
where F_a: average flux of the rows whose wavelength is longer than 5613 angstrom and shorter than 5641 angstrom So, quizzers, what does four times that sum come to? 9.57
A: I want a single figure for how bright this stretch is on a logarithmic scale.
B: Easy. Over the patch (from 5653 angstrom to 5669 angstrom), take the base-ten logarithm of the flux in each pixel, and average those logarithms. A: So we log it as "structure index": 0.0770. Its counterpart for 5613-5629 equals 0.0690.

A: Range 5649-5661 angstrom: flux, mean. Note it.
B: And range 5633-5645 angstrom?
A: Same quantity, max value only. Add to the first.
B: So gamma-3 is 2.447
